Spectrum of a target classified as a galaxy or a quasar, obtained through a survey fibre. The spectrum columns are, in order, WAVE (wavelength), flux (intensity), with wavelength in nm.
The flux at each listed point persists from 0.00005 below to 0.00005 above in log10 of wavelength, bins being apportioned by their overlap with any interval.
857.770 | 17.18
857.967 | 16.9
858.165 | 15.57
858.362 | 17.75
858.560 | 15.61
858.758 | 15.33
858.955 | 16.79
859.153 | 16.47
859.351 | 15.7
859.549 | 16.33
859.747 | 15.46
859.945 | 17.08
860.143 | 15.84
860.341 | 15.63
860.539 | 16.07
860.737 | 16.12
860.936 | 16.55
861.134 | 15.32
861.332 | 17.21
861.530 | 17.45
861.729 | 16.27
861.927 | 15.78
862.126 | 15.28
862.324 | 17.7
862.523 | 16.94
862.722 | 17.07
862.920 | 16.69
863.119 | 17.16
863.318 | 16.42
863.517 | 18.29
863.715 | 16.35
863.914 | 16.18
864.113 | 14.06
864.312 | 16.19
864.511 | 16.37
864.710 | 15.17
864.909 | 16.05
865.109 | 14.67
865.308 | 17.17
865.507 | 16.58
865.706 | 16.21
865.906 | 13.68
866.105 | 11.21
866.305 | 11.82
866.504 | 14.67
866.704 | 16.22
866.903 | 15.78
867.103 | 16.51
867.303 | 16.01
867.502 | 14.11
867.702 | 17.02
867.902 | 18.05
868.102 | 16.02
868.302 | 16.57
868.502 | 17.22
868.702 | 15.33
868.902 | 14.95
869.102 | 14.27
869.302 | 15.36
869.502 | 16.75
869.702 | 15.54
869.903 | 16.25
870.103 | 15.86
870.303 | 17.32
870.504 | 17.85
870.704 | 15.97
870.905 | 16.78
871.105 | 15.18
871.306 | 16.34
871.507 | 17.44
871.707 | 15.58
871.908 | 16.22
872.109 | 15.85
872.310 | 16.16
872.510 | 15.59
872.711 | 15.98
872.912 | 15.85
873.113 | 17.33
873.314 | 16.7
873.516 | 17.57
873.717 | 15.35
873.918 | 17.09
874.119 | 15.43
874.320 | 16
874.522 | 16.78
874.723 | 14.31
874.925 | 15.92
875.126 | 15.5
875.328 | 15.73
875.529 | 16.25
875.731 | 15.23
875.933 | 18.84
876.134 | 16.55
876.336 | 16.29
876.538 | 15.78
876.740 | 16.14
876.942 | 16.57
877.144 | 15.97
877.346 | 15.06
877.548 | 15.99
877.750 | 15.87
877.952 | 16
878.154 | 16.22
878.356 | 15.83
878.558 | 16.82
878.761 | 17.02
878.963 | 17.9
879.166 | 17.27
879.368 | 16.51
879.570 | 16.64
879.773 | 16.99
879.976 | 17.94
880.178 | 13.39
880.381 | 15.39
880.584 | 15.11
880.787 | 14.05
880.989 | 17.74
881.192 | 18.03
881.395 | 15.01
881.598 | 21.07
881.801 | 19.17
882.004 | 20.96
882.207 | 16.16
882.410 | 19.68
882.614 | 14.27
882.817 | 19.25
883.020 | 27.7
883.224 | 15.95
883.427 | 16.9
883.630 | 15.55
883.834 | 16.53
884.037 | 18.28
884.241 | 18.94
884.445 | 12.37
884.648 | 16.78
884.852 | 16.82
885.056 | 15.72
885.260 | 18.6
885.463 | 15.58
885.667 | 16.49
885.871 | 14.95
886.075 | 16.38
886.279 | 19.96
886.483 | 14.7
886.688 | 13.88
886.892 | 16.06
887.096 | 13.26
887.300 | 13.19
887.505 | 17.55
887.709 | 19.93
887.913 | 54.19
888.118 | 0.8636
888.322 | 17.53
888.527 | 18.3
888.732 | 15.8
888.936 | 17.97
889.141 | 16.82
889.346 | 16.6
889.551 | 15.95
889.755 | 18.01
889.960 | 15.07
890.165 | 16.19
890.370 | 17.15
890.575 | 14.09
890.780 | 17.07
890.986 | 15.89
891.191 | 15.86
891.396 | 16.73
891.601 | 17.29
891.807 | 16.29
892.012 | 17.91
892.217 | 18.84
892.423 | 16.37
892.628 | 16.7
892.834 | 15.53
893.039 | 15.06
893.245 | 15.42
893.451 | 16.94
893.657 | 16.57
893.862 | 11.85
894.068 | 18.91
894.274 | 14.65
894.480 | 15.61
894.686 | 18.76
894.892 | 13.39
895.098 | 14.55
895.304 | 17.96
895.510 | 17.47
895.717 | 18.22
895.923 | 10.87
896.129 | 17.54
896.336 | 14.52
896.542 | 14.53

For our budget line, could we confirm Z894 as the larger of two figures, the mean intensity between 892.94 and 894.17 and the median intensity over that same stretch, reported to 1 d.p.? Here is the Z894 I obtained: 16.0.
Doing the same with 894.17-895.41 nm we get 15.8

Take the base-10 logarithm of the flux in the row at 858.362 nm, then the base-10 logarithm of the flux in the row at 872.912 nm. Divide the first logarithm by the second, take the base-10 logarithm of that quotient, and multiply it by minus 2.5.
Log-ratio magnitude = -0.04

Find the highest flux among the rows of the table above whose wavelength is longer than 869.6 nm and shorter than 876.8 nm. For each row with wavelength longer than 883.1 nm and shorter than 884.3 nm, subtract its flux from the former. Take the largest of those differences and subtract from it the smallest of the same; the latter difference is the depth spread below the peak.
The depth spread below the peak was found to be 3.4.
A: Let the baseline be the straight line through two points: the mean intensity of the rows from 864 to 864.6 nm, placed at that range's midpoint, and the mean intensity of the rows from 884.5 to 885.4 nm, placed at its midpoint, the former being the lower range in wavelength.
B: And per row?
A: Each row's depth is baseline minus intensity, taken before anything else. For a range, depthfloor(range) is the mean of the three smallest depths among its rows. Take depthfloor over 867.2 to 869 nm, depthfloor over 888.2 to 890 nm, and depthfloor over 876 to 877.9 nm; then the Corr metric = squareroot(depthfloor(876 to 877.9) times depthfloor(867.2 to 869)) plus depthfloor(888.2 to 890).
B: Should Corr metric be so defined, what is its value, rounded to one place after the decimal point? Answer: -0.5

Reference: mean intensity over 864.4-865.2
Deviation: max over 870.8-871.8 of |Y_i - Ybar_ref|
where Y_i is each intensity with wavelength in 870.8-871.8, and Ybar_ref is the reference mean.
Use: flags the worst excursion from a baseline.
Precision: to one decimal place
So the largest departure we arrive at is 1.9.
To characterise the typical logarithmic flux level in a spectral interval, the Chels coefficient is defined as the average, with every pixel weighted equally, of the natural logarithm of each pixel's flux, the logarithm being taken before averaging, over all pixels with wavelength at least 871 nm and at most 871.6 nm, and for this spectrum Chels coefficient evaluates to 2.79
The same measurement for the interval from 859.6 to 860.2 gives 2.78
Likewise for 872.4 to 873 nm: 2.76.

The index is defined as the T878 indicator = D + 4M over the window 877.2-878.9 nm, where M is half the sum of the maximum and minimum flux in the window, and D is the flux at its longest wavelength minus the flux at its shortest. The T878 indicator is 66.1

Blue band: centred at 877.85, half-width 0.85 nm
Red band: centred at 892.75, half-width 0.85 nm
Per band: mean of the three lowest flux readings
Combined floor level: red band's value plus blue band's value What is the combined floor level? 30.9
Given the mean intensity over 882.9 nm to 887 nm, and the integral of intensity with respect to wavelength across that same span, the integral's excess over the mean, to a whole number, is 52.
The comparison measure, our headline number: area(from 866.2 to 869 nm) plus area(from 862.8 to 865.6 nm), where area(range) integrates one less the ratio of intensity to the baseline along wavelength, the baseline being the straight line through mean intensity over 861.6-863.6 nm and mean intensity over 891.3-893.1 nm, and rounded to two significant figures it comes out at 0.26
